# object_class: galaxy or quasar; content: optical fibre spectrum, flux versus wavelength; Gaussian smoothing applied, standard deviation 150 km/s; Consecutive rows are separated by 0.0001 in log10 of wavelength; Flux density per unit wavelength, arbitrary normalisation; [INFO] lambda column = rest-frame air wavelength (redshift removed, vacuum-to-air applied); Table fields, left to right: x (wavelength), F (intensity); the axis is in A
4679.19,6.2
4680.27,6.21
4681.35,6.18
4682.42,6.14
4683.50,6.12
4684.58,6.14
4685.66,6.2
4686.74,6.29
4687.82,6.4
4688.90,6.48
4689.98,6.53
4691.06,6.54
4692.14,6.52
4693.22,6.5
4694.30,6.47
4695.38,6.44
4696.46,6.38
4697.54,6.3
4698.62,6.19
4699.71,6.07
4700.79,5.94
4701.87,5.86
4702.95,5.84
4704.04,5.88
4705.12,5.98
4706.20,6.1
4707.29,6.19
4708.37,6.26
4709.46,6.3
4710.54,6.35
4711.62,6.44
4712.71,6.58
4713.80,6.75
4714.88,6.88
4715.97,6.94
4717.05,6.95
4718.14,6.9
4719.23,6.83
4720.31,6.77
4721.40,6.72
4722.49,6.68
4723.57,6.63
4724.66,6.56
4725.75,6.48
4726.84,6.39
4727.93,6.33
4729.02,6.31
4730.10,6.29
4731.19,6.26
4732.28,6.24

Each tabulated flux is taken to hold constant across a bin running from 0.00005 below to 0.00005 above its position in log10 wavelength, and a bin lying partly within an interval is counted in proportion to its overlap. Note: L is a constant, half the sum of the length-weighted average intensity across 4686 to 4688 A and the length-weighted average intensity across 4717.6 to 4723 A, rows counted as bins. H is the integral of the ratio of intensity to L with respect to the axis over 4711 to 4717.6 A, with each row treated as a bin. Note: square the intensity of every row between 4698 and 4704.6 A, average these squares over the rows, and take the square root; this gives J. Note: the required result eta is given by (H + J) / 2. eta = 6.39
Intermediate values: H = 6.81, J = 6.0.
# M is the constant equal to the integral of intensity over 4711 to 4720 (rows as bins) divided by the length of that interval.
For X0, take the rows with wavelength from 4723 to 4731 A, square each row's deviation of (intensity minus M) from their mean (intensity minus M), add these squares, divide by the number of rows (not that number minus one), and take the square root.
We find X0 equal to 0.122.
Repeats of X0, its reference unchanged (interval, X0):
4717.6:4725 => 0.108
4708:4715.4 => 0.219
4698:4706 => 0.117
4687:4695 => 0.044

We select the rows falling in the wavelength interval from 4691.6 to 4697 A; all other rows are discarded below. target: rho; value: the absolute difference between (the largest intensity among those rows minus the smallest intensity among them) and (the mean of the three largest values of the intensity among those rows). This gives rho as 6.36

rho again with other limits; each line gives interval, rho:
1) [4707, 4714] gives 6.03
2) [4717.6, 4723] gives 6.61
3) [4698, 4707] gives 5.77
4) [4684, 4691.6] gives 6.12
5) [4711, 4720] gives 6.42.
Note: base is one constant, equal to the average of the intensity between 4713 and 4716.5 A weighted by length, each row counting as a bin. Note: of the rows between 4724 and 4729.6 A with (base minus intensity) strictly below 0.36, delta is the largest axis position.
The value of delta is 4725.75 A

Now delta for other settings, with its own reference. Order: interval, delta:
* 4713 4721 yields 4720.31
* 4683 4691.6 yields 4691.06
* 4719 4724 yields 4723.57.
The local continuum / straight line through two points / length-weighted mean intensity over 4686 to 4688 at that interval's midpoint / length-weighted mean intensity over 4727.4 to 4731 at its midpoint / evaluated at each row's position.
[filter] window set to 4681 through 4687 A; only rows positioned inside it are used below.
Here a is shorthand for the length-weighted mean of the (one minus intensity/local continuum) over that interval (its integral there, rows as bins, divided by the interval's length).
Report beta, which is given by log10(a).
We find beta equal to -1.6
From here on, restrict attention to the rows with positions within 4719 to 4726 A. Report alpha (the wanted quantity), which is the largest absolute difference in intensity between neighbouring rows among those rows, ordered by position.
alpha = 0.08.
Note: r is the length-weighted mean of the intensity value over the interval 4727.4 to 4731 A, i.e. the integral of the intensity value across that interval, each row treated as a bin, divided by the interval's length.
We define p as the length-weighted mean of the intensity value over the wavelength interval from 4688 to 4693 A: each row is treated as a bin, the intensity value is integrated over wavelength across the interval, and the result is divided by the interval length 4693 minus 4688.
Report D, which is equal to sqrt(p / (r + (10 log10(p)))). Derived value 0.671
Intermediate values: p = 6.5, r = 6.32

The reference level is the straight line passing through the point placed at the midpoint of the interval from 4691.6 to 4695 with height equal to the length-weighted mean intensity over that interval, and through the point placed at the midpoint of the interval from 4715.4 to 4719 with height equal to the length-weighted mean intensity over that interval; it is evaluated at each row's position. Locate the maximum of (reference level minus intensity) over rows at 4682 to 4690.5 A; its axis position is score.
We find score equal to 4683.50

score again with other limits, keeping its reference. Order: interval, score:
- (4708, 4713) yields 4708.37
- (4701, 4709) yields 4702.95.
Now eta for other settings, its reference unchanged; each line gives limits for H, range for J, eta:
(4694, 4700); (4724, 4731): 6.09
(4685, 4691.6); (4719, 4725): 6.57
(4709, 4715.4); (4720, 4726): 6.53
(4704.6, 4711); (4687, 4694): 6.28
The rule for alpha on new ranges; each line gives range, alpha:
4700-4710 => 0.12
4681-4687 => 0.09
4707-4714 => 0.17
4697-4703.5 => 0.13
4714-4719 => 0.06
